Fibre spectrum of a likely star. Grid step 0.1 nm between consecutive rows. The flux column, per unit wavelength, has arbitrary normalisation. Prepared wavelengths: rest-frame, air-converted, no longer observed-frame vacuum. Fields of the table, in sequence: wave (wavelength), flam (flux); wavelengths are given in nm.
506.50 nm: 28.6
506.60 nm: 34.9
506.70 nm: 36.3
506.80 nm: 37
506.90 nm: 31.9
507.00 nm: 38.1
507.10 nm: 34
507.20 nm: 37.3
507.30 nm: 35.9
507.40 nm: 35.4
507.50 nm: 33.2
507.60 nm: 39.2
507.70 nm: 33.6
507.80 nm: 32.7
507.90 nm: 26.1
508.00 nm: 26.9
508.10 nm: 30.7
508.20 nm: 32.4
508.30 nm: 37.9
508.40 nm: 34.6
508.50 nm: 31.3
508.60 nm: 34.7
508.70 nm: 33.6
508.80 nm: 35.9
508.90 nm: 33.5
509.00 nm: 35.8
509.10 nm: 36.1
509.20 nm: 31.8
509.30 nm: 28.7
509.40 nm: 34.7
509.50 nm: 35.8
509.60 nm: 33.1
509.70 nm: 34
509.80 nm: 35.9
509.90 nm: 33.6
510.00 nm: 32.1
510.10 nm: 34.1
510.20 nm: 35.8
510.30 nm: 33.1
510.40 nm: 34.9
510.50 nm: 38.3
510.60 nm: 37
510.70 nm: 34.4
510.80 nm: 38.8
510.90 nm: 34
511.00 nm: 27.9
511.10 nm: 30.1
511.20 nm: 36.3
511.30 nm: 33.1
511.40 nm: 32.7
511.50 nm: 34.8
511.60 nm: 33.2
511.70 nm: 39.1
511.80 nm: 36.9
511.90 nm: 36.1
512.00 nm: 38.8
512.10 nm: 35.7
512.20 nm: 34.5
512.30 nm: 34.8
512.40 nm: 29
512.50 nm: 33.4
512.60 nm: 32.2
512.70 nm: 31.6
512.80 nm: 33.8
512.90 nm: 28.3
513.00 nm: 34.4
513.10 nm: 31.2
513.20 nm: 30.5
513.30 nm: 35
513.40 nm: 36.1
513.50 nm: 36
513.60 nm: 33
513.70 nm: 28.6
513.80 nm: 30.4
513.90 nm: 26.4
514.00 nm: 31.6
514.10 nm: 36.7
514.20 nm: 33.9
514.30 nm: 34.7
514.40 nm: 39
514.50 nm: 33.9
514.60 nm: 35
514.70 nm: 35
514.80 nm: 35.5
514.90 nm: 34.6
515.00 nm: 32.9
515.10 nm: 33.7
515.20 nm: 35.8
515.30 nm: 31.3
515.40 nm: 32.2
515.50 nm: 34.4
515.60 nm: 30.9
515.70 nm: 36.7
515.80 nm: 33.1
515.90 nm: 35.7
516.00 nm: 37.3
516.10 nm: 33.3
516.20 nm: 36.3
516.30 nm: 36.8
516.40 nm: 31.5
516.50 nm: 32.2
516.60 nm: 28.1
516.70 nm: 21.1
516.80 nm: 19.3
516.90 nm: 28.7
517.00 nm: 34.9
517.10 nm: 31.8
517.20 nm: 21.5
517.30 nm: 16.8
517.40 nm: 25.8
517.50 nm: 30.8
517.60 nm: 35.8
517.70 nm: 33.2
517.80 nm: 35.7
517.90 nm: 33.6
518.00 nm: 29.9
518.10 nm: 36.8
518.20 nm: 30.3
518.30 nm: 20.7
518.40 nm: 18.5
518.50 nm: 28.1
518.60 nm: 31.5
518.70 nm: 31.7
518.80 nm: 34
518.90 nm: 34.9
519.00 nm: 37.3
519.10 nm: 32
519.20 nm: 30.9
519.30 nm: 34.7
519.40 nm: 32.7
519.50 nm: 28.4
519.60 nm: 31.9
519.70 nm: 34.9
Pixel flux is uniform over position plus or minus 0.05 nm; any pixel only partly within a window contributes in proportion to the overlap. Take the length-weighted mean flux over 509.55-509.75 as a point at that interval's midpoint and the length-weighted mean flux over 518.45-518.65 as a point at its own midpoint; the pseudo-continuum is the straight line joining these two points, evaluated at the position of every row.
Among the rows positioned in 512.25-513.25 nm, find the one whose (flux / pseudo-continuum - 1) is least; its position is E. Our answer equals 512.90 nm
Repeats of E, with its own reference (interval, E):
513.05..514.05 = 513.90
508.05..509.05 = 508.10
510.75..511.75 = 511.00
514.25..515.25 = 515.00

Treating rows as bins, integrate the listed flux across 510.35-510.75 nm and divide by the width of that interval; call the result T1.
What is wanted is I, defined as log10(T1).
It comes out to 1.56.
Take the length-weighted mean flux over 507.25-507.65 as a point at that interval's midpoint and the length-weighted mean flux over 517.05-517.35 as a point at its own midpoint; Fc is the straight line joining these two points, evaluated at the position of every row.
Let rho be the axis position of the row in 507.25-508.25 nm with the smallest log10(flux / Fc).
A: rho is 507.90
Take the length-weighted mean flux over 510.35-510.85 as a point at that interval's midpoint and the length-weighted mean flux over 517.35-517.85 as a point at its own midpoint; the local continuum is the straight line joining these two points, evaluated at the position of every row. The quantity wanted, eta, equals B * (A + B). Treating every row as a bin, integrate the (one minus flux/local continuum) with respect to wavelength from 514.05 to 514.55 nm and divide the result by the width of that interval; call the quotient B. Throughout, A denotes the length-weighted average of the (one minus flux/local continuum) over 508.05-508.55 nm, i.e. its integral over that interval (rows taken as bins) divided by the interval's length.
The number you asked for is -0.003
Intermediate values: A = 0.125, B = -0.04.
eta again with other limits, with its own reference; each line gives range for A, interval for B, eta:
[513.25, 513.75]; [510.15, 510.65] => 0.002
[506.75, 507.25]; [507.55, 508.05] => 0.046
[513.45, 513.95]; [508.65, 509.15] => 0.014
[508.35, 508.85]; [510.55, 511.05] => 0.009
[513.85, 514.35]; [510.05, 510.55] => 0.004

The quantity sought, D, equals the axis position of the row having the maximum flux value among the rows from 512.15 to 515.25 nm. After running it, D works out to 514.40 nm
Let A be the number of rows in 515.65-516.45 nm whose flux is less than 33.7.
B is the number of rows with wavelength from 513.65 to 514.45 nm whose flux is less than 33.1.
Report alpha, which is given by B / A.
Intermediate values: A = 3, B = 4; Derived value 1.3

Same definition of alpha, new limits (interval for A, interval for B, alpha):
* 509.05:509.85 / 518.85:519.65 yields 1.7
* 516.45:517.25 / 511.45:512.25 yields 0.0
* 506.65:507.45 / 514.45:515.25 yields 1.0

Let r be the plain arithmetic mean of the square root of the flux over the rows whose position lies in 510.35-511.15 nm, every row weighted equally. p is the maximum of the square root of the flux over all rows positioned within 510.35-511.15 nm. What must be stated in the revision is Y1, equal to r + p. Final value 12.09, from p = 6.23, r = 5.86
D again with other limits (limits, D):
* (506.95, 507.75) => 507.60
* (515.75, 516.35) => 516.00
